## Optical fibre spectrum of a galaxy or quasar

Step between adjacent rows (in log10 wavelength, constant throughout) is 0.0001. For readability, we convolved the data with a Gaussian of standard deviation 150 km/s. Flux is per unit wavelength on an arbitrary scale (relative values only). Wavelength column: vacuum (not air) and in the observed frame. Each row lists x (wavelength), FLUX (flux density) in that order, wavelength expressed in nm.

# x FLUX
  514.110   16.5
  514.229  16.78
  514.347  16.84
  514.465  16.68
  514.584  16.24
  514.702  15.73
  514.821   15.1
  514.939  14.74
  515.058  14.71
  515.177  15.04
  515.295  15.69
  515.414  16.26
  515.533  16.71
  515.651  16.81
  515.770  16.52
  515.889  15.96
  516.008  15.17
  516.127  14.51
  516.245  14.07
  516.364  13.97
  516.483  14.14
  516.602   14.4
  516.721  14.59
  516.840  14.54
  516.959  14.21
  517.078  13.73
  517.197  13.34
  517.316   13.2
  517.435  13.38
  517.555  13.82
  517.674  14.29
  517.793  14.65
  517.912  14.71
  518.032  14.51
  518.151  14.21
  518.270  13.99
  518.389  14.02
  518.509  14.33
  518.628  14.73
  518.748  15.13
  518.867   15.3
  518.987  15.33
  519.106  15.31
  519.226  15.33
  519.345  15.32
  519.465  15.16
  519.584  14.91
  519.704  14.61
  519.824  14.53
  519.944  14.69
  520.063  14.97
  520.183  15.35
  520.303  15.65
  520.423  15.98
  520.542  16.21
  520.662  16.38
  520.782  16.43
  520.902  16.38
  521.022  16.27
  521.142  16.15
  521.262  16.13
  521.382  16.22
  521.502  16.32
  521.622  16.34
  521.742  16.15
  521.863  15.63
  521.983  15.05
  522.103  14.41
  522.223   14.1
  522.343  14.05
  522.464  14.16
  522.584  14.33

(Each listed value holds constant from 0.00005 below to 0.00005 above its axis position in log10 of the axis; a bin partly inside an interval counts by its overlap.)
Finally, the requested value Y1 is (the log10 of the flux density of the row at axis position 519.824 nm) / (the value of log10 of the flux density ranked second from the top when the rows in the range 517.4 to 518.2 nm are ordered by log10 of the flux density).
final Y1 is 0.997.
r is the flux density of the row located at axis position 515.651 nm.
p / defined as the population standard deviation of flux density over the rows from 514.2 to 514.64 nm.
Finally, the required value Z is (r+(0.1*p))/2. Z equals 8.4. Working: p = 0.24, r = 16.81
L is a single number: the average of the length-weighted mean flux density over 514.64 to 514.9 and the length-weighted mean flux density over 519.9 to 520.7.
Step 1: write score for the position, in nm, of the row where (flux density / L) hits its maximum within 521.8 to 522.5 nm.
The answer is 521.863 nm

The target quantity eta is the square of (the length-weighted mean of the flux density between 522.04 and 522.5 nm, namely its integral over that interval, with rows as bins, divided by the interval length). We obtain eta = 201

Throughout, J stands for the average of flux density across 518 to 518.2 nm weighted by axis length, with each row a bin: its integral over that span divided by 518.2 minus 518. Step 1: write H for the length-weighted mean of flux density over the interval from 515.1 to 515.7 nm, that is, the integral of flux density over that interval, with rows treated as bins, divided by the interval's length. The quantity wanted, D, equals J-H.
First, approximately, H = 16.1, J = 14.4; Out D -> -1.69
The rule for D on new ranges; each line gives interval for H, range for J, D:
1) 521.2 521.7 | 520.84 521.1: 0.05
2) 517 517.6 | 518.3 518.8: 1.00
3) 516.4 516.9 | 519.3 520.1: 0.48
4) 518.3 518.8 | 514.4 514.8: 1.62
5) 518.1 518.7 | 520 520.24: 0.91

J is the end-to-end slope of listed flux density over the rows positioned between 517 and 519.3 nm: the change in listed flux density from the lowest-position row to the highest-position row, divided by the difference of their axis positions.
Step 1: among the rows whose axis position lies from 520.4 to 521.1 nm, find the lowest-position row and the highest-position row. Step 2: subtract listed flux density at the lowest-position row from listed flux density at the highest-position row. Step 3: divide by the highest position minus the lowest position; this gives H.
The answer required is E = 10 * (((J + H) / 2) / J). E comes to 8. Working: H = 0.48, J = 0.74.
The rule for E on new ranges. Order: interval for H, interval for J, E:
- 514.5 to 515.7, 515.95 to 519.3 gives 59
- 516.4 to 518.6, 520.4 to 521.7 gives 7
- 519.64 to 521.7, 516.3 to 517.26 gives -1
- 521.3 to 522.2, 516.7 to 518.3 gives 37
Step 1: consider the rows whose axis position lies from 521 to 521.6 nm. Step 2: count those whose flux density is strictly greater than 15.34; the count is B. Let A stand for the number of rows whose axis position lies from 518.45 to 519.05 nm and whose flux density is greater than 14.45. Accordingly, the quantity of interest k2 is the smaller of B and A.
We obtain 4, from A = 4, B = 5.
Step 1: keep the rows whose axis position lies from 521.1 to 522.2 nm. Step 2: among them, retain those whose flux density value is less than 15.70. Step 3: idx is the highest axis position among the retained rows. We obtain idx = 522.103 nm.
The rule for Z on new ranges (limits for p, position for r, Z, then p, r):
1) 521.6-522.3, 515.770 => 8.3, 0.84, 16.52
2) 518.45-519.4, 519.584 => 7.5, 0.35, 14.91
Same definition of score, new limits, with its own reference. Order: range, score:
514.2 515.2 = 514.347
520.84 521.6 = 520.902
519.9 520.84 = 520.782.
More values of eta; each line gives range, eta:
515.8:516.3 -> 226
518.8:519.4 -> 235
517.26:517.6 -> 180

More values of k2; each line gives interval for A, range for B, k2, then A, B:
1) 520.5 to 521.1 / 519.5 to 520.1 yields 0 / 5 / 0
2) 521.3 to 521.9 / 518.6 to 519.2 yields 0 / 5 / 0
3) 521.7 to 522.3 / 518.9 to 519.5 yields 0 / 3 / 0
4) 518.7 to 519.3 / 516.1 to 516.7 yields 0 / 5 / 0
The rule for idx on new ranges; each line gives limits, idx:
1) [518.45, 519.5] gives 519.465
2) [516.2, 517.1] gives 517.078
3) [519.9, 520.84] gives 520.303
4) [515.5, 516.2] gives 516.127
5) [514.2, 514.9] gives 514.821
